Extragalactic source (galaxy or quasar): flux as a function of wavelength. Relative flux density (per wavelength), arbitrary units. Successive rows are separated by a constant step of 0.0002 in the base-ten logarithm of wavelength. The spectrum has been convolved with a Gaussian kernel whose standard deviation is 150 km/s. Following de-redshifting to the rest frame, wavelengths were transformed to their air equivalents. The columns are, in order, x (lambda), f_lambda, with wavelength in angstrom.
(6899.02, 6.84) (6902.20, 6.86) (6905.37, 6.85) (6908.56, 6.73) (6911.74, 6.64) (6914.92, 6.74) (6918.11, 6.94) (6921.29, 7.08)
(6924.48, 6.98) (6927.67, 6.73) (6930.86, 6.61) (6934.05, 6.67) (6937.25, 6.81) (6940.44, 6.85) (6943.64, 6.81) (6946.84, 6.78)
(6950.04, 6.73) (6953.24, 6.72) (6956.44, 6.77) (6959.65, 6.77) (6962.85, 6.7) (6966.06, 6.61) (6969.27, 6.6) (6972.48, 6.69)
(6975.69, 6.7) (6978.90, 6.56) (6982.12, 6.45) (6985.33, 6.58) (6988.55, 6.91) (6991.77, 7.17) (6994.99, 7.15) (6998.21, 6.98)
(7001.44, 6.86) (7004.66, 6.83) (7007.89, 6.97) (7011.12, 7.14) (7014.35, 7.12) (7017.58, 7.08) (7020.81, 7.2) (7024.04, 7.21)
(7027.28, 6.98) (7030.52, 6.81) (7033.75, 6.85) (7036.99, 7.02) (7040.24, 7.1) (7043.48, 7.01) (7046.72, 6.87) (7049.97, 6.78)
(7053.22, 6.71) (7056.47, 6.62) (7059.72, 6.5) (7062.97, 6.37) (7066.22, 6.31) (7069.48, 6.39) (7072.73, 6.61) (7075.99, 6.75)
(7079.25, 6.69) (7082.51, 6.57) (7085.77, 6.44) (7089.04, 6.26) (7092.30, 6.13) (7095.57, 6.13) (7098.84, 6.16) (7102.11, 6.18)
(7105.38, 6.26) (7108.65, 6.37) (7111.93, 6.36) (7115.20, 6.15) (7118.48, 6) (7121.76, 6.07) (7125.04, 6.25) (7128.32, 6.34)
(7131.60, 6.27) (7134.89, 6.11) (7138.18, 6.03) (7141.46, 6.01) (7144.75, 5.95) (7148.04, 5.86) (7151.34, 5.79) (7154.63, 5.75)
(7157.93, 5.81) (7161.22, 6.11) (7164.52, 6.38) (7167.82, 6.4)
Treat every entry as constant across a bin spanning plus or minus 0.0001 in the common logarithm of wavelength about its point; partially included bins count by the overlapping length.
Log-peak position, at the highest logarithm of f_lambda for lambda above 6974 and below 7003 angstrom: 6991.77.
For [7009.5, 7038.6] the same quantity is 7024.04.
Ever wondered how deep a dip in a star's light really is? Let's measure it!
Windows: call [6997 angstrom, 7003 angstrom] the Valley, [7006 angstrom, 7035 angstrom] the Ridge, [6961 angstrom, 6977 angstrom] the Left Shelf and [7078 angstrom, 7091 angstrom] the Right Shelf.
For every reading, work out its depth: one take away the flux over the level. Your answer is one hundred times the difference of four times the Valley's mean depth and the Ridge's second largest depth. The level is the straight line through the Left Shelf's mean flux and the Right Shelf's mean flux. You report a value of -14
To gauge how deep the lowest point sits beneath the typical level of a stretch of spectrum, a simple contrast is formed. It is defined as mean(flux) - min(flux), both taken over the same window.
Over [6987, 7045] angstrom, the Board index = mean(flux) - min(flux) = 0.21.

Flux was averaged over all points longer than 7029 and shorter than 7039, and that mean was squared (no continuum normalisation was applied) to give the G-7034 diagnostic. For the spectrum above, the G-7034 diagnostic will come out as 48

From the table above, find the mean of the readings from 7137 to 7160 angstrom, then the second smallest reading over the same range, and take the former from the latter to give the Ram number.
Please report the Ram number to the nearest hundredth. -0.10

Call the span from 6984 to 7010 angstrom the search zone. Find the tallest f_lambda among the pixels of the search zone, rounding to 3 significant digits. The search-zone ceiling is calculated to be 7.17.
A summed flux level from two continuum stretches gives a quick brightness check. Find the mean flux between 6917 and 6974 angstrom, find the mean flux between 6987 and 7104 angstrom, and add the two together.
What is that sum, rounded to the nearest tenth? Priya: 13.5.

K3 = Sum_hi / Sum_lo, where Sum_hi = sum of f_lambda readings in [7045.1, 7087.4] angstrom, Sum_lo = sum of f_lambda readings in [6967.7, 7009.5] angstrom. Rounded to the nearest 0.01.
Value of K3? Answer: 0.97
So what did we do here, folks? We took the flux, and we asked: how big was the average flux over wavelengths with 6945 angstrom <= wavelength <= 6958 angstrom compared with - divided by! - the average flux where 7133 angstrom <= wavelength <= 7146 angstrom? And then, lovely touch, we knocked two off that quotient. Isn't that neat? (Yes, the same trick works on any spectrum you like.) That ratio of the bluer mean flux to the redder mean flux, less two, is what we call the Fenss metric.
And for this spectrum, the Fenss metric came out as -0.88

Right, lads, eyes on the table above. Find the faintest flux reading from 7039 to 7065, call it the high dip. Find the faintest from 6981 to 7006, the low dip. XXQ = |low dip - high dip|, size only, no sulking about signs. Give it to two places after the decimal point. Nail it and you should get 0.08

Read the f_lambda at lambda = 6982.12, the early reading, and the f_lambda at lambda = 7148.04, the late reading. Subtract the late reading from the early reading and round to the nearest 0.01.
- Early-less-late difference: 0.59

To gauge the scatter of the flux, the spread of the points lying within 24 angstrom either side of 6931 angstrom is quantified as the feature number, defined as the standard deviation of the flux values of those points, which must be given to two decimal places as 0.13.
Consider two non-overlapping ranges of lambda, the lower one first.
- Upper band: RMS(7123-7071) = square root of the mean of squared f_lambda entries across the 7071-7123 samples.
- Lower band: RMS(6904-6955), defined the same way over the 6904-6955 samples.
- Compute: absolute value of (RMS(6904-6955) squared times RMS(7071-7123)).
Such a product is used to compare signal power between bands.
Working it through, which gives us 292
